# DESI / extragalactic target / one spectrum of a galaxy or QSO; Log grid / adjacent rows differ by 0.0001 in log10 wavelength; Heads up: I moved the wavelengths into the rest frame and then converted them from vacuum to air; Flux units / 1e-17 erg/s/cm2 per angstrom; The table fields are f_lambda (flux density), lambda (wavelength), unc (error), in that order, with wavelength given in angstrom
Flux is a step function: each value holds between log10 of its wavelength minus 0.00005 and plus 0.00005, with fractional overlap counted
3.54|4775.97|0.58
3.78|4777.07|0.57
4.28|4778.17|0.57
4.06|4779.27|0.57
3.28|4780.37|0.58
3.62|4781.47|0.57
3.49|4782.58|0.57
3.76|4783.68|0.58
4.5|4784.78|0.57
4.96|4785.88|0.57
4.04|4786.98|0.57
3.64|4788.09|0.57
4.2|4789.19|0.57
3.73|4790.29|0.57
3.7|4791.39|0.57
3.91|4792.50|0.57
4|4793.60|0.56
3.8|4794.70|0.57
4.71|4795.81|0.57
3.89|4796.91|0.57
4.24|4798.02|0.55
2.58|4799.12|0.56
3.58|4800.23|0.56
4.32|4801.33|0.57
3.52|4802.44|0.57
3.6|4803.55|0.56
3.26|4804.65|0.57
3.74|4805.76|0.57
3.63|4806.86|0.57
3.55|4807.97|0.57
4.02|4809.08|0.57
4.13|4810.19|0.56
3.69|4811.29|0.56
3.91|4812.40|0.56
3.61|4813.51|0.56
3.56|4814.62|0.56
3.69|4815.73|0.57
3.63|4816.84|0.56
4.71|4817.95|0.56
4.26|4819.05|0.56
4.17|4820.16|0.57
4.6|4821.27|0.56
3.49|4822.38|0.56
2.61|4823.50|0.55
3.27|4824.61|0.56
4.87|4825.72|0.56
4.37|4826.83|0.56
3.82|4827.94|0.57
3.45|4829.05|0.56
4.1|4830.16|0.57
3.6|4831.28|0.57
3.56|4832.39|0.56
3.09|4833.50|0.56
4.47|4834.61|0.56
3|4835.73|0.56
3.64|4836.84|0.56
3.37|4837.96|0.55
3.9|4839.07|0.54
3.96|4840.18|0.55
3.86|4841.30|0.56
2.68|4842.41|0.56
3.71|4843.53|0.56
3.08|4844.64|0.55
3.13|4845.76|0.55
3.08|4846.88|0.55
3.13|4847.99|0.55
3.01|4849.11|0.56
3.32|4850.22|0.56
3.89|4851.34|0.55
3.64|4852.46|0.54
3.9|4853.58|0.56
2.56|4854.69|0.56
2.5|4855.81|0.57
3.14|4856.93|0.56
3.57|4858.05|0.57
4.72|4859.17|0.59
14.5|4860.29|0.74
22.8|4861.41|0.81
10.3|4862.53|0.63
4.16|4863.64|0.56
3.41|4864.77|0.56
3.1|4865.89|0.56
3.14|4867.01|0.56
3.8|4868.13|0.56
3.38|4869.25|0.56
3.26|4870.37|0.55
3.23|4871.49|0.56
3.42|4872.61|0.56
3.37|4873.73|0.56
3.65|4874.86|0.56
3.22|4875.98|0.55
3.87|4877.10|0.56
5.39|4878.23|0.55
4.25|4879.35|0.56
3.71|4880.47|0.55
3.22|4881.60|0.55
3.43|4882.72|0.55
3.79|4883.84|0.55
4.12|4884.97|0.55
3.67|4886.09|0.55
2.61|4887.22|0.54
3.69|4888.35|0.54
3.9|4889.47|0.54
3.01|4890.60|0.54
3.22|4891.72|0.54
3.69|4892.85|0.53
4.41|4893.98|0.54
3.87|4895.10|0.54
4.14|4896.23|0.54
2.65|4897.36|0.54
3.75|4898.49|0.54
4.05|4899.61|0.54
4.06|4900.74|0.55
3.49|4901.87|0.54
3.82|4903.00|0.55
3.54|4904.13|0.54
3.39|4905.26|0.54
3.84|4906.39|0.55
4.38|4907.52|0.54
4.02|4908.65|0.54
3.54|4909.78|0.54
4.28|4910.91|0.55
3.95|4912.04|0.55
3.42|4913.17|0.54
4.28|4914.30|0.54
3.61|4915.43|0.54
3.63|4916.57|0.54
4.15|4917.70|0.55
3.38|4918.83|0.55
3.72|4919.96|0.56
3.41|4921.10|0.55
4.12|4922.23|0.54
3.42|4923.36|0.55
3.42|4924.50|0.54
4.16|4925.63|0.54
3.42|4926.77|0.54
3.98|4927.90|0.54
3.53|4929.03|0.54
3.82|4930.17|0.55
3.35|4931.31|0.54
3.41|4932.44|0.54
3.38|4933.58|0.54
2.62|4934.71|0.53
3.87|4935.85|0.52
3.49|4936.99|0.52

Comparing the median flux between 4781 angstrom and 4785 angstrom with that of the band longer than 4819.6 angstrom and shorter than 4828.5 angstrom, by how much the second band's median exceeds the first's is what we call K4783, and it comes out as 0.3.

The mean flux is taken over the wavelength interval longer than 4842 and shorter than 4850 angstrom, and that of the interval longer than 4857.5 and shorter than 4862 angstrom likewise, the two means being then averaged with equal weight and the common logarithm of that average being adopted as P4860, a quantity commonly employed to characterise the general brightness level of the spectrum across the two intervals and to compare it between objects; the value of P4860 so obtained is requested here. 0.86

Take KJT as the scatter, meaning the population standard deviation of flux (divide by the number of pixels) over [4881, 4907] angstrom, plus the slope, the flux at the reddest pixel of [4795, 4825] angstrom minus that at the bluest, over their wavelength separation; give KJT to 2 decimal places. 0.40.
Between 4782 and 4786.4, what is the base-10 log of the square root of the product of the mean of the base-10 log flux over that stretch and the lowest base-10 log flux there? -0.238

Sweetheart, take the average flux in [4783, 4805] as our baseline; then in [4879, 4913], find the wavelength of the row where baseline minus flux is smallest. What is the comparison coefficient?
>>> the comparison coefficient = 4893.98 angstrom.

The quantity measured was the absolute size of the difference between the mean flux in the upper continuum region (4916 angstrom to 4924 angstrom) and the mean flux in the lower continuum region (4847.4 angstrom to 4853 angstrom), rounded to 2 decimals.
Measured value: 0.29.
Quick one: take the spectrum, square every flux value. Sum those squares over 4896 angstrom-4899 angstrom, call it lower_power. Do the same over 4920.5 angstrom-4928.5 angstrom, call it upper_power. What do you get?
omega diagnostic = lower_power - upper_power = -59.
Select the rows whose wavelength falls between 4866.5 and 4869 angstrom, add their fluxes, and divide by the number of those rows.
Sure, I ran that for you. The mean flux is 3.47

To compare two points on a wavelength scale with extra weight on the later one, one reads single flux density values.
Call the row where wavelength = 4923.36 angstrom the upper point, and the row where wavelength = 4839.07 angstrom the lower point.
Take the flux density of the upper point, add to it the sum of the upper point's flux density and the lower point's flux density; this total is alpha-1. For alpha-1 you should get 10.7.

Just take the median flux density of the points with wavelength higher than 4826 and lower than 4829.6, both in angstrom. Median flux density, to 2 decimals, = 3.82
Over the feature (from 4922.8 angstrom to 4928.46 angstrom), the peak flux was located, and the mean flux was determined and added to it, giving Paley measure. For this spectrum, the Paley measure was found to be 7.8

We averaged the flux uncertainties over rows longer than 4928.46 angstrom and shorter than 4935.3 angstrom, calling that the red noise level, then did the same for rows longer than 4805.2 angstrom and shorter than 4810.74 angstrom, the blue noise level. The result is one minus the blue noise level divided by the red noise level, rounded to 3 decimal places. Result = -0.052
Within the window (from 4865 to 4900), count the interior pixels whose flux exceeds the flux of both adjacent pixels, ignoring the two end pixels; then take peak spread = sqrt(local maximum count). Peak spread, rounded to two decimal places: 2.83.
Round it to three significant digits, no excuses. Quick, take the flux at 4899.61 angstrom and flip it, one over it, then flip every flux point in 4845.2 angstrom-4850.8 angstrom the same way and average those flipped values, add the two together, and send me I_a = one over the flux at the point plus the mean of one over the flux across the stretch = 0.566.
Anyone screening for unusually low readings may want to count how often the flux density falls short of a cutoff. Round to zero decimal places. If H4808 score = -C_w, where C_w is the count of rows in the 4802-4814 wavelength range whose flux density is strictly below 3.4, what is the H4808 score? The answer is -1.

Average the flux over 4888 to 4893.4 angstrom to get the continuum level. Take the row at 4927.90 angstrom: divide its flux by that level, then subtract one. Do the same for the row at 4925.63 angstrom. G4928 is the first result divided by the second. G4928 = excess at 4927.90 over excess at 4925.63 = 0.7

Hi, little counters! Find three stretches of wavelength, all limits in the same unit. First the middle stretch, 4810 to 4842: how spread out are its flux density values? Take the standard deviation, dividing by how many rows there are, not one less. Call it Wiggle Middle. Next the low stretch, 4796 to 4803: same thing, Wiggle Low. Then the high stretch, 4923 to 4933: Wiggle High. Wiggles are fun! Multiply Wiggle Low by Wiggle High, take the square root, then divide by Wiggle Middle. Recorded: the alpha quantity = 0.8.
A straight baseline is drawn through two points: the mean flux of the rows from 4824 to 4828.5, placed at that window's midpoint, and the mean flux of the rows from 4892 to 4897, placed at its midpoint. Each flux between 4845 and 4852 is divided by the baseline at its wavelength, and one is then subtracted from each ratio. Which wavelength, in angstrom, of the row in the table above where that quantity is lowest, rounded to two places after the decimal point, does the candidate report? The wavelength 4849.11 angstrom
